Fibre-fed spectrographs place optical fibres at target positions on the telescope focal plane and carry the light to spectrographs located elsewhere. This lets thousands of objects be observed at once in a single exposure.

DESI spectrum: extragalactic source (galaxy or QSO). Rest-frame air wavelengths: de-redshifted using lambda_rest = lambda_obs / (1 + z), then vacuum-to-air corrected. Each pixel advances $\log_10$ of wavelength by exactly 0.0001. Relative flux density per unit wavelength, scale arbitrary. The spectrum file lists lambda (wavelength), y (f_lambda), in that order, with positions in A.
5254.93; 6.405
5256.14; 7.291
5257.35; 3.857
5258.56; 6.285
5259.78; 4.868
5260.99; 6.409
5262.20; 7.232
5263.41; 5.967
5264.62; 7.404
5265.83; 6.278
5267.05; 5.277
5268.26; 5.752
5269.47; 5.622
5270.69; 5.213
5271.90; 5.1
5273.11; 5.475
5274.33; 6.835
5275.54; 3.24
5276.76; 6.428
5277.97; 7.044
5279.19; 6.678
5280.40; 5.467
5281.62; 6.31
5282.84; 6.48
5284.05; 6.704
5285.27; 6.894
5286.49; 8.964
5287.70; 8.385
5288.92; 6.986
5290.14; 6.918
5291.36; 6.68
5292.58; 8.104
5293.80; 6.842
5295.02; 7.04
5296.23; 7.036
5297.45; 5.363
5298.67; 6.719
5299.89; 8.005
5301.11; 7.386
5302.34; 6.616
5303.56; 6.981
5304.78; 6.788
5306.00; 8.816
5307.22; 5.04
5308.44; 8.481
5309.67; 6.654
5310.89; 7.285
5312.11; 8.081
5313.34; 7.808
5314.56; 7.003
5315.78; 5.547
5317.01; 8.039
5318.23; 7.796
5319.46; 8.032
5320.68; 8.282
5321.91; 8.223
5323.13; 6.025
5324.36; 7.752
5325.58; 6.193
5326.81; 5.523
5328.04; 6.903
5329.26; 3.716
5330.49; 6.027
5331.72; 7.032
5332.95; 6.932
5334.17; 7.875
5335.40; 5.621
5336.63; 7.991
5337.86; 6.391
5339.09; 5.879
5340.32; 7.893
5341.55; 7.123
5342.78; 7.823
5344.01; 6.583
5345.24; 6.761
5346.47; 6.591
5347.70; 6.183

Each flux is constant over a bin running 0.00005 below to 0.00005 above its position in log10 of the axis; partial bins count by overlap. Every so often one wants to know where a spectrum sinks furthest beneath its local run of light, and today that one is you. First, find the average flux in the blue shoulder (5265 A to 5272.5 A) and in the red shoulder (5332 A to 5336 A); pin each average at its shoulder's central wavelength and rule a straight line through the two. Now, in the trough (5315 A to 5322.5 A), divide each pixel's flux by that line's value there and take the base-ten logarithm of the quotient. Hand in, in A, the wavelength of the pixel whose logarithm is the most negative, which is 5315.78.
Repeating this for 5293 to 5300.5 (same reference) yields 5297.45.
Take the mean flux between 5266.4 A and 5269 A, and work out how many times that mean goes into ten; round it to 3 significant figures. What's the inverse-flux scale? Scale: 1.81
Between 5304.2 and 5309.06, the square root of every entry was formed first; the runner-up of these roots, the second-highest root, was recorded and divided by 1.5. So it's 1.94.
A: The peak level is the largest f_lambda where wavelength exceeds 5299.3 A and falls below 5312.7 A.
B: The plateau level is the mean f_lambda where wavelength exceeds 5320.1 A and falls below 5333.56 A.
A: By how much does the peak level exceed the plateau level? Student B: 2.2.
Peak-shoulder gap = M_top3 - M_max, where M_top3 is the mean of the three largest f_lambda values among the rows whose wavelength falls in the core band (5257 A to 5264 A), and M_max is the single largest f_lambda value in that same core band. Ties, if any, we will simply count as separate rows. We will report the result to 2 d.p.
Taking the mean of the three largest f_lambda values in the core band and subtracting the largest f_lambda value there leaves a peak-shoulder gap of -0.59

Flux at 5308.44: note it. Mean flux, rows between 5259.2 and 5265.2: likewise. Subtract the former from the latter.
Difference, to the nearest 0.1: -2.1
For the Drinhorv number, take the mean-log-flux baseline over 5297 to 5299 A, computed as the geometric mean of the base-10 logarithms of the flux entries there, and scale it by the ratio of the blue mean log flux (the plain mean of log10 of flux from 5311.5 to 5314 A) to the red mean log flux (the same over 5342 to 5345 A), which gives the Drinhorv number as 0.82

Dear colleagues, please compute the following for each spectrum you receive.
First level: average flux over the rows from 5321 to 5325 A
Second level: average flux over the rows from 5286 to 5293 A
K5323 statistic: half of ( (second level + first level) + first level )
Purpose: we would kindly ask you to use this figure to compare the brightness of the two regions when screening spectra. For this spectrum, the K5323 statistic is 11.2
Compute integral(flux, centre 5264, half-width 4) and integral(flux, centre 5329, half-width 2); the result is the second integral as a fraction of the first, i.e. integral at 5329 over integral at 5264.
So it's 0.44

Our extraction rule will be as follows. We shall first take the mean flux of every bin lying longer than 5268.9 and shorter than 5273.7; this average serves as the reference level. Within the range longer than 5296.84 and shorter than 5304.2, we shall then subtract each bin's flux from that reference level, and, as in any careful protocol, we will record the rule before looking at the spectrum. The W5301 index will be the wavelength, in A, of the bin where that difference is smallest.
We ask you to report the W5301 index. 5299.89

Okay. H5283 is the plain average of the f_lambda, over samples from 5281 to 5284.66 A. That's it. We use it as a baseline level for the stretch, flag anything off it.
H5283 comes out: 6.5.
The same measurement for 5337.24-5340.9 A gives 6.7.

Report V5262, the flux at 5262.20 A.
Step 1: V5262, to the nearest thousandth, 7.232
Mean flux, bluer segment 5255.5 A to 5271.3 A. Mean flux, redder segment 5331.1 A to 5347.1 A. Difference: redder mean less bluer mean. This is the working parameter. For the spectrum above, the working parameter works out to 1.0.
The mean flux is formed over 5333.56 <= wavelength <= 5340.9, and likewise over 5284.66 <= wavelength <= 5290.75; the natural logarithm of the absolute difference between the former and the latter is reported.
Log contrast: -0.37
